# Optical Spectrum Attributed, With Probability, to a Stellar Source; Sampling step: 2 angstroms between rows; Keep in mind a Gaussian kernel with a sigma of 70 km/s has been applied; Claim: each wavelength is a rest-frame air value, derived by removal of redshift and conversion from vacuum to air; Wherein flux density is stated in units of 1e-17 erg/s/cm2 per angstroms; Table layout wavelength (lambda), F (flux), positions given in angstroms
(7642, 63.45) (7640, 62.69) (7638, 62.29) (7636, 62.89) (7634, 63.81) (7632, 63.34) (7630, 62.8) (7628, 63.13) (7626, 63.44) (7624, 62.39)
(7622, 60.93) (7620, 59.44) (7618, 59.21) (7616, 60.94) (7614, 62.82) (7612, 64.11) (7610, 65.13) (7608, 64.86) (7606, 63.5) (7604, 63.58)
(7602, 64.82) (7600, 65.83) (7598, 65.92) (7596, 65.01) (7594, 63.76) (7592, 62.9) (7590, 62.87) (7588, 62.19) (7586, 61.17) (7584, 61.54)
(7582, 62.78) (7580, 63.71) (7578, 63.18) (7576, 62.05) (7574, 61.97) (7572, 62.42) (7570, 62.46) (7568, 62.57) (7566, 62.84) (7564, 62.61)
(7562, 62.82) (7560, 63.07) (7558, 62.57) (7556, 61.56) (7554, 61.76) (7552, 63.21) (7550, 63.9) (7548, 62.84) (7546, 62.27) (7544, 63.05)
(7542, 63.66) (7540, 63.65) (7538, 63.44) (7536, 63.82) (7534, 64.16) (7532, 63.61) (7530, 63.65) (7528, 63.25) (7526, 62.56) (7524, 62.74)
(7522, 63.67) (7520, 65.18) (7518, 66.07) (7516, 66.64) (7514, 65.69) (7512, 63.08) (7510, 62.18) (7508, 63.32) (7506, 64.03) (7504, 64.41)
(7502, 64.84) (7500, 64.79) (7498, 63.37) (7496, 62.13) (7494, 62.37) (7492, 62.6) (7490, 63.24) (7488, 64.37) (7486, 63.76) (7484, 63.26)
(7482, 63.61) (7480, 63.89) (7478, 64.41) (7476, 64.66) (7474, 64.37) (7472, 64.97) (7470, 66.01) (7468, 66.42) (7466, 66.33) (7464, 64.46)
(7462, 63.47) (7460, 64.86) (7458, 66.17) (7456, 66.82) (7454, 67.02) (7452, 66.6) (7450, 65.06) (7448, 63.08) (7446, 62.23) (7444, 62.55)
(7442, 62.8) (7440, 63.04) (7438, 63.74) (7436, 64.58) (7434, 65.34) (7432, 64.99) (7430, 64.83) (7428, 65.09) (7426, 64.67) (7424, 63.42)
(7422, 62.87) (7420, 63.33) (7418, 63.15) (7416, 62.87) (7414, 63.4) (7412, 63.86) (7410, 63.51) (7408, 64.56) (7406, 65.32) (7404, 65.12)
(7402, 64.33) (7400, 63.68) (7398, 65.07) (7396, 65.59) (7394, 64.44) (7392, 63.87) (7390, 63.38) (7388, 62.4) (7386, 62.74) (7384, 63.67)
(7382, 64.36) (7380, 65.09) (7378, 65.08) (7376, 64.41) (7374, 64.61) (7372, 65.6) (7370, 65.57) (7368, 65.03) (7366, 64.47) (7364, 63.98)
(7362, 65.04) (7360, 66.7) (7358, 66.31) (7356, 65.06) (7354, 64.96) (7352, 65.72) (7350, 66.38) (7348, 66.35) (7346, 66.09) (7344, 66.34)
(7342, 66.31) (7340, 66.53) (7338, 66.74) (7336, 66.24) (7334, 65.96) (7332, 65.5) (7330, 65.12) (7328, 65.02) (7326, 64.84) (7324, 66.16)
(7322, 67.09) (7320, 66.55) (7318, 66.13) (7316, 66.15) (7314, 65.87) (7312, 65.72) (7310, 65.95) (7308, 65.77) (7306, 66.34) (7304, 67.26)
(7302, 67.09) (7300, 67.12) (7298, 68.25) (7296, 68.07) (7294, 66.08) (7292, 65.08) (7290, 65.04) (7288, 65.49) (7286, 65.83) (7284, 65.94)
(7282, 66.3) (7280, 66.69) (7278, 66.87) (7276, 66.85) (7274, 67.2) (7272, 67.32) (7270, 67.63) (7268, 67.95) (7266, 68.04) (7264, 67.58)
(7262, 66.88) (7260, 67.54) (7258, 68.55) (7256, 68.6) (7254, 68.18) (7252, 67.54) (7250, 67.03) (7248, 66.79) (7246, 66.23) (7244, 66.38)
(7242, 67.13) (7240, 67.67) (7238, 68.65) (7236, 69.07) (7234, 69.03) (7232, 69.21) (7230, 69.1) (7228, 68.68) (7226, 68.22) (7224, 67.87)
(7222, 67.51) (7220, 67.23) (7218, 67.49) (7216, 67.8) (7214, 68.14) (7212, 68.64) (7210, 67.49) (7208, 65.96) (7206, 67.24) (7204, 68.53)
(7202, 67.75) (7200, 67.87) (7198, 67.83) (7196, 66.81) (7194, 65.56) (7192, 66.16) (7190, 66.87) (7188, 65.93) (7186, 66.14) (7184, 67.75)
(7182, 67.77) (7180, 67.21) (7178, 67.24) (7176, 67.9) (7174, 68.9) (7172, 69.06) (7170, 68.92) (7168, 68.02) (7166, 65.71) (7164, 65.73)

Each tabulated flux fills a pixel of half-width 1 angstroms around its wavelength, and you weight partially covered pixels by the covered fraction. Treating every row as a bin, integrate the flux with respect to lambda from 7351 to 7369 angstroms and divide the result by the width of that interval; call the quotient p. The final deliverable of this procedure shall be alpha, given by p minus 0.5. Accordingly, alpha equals 64.8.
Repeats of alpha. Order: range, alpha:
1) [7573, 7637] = 62.5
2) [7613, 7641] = 61.7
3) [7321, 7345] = 65.5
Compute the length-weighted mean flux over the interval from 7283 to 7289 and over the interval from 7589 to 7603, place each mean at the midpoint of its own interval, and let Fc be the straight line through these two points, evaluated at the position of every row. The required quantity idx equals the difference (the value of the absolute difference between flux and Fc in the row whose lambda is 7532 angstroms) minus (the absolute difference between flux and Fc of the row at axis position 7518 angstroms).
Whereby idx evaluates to -0.2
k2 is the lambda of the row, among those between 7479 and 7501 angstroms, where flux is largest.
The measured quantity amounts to 7500 angstroms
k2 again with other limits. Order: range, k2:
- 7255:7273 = 7256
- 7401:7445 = 7434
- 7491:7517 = 7516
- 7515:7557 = 7516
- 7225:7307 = 7232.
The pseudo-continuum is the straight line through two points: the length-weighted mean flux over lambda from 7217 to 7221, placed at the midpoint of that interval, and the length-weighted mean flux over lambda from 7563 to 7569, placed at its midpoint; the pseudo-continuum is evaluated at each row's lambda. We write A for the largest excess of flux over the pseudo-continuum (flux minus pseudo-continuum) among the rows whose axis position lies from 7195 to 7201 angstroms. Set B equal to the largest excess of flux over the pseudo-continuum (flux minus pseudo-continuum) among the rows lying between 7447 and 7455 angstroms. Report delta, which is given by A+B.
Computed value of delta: 3.1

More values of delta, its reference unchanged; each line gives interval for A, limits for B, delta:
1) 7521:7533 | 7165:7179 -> 1.6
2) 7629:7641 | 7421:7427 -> 2.2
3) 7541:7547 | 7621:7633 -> 2.2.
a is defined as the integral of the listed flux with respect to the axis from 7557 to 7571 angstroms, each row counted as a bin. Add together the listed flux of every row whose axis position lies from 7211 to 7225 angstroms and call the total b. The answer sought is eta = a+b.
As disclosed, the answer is 1353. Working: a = 878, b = 475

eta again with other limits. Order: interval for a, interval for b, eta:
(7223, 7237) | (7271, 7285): 1430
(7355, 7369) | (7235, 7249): 1385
